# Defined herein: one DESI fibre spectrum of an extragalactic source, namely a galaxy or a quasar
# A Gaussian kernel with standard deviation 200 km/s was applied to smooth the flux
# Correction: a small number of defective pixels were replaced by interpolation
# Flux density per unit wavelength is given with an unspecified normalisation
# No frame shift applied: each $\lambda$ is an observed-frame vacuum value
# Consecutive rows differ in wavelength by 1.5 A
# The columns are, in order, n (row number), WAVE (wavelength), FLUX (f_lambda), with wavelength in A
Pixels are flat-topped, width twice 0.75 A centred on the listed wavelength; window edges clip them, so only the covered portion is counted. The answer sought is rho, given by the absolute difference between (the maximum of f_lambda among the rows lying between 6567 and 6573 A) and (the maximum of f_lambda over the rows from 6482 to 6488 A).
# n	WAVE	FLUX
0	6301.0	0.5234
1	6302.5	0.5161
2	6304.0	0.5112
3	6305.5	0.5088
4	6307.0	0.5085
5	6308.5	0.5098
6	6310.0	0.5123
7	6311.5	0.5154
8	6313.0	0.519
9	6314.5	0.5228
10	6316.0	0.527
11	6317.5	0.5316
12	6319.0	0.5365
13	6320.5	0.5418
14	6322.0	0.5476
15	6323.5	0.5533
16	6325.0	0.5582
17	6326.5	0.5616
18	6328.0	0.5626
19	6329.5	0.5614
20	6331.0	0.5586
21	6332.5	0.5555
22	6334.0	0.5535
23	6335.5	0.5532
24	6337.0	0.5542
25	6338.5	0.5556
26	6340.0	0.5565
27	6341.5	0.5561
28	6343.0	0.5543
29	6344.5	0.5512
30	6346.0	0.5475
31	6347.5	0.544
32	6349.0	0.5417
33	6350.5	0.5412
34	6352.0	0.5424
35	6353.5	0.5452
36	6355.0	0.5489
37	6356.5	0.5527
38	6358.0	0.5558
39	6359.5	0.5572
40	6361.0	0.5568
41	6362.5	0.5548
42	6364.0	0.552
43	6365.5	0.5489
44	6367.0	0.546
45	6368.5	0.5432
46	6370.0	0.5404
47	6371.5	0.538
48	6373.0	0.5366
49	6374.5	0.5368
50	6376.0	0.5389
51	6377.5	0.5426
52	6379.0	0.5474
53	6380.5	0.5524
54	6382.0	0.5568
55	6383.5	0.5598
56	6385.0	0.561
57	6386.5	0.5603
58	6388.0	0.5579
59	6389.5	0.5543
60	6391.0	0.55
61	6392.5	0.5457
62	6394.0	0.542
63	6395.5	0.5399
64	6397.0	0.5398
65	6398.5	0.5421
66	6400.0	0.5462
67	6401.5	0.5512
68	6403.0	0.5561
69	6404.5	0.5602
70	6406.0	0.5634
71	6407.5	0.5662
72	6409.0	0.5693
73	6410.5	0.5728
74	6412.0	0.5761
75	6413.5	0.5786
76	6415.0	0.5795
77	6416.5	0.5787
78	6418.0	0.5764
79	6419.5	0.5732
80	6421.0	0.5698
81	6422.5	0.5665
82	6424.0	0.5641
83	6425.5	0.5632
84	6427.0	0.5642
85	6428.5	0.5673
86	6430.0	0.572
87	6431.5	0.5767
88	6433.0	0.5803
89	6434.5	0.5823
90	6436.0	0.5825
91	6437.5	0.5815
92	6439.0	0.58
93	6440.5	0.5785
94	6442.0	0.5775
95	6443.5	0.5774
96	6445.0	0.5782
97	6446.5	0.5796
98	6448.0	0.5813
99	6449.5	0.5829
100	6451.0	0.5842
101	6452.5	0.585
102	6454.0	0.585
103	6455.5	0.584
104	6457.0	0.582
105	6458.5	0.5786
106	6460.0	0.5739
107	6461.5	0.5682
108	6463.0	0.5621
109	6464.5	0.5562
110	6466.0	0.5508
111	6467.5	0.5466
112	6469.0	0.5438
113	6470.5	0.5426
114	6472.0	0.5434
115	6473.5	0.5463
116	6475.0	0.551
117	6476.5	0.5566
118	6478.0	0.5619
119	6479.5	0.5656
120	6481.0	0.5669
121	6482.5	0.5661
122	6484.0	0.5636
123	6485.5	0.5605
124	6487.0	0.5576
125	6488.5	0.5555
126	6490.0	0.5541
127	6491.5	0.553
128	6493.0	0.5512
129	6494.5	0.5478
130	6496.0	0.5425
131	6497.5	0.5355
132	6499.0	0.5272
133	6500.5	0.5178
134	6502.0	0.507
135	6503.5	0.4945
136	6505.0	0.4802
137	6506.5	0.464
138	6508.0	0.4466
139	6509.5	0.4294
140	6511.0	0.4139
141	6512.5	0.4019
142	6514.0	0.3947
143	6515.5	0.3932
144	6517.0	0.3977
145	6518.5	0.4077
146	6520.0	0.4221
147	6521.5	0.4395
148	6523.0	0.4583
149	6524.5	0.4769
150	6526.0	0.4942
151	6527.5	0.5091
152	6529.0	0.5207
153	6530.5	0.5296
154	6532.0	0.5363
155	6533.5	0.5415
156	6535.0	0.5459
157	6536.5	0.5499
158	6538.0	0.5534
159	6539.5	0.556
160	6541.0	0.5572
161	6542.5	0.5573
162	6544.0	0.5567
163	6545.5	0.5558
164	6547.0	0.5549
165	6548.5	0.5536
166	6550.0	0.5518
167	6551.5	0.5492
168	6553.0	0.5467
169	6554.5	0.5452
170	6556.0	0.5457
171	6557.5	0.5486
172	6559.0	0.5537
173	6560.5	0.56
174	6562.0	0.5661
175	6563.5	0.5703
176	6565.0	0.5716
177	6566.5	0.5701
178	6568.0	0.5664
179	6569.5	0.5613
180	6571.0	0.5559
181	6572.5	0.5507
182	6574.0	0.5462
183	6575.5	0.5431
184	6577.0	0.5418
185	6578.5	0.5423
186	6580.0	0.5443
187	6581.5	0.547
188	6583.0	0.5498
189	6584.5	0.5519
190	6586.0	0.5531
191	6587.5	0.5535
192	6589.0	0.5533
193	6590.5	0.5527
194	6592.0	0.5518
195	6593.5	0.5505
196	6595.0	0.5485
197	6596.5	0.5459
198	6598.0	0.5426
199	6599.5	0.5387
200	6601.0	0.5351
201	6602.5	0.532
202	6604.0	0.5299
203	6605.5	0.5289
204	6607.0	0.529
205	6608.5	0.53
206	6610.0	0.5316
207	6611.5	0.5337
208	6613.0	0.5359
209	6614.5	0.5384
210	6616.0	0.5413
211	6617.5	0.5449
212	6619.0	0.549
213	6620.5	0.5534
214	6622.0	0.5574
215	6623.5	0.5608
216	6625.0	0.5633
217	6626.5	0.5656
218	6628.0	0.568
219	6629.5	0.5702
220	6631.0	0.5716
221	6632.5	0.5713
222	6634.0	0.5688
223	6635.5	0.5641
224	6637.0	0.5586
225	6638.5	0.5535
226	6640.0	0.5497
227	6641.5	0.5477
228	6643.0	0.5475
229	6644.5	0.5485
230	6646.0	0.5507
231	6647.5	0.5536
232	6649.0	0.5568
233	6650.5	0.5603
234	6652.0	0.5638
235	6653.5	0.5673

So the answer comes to 0.00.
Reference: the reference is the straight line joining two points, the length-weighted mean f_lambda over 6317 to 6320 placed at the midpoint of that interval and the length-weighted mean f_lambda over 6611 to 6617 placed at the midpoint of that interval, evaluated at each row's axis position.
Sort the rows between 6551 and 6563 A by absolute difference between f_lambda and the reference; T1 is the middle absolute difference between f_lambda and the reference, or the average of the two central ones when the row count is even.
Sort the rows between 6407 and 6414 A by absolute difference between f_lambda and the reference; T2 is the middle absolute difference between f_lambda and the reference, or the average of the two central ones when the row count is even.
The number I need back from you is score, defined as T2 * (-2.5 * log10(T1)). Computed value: 0.18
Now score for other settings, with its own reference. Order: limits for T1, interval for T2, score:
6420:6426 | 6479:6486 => 0.11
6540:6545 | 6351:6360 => 0.07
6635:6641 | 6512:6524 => 0.58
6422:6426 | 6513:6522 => 0.52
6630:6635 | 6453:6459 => 0.17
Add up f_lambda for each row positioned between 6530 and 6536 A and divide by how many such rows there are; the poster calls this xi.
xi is 0.538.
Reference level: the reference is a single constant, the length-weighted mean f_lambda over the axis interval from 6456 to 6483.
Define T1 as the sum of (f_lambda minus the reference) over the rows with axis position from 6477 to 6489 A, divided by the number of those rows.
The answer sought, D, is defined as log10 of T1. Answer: -2.5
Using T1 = 0.003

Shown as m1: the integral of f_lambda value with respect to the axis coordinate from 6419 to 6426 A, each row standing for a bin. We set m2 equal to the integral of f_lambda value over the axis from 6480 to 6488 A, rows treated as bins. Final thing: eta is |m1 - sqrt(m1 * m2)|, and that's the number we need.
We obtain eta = 0.26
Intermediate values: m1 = 3.97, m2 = 4.50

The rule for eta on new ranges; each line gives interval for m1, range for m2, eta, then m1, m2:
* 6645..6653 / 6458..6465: 0.25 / 4.46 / 3.97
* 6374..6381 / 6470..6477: 0.02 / 3.80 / 3.84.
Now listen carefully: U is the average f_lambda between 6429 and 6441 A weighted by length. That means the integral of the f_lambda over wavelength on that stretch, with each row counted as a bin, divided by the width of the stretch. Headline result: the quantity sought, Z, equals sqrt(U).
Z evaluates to 0.761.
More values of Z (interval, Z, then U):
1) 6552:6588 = 0.744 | 0.554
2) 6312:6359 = 0.740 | 0.548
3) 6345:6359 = 0.740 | 0.547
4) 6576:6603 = 0.739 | 0.546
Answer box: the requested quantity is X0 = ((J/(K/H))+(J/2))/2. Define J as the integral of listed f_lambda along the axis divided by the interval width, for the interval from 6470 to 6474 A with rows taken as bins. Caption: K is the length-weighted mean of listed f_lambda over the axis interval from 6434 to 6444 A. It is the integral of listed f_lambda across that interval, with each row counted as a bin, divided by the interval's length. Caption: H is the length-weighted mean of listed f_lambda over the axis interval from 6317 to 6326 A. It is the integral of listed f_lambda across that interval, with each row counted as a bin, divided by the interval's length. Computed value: 0.392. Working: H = 0.546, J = 0.544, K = 0.580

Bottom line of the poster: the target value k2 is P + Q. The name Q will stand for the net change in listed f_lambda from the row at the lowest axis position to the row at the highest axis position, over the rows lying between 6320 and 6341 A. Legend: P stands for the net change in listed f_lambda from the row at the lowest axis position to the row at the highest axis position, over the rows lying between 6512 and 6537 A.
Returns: 0.16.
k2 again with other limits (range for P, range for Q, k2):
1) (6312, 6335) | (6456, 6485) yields 0.02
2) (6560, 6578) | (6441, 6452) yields -0.01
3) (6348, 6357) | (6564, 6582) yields -0.01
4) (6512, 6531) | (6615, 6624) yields 0.15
